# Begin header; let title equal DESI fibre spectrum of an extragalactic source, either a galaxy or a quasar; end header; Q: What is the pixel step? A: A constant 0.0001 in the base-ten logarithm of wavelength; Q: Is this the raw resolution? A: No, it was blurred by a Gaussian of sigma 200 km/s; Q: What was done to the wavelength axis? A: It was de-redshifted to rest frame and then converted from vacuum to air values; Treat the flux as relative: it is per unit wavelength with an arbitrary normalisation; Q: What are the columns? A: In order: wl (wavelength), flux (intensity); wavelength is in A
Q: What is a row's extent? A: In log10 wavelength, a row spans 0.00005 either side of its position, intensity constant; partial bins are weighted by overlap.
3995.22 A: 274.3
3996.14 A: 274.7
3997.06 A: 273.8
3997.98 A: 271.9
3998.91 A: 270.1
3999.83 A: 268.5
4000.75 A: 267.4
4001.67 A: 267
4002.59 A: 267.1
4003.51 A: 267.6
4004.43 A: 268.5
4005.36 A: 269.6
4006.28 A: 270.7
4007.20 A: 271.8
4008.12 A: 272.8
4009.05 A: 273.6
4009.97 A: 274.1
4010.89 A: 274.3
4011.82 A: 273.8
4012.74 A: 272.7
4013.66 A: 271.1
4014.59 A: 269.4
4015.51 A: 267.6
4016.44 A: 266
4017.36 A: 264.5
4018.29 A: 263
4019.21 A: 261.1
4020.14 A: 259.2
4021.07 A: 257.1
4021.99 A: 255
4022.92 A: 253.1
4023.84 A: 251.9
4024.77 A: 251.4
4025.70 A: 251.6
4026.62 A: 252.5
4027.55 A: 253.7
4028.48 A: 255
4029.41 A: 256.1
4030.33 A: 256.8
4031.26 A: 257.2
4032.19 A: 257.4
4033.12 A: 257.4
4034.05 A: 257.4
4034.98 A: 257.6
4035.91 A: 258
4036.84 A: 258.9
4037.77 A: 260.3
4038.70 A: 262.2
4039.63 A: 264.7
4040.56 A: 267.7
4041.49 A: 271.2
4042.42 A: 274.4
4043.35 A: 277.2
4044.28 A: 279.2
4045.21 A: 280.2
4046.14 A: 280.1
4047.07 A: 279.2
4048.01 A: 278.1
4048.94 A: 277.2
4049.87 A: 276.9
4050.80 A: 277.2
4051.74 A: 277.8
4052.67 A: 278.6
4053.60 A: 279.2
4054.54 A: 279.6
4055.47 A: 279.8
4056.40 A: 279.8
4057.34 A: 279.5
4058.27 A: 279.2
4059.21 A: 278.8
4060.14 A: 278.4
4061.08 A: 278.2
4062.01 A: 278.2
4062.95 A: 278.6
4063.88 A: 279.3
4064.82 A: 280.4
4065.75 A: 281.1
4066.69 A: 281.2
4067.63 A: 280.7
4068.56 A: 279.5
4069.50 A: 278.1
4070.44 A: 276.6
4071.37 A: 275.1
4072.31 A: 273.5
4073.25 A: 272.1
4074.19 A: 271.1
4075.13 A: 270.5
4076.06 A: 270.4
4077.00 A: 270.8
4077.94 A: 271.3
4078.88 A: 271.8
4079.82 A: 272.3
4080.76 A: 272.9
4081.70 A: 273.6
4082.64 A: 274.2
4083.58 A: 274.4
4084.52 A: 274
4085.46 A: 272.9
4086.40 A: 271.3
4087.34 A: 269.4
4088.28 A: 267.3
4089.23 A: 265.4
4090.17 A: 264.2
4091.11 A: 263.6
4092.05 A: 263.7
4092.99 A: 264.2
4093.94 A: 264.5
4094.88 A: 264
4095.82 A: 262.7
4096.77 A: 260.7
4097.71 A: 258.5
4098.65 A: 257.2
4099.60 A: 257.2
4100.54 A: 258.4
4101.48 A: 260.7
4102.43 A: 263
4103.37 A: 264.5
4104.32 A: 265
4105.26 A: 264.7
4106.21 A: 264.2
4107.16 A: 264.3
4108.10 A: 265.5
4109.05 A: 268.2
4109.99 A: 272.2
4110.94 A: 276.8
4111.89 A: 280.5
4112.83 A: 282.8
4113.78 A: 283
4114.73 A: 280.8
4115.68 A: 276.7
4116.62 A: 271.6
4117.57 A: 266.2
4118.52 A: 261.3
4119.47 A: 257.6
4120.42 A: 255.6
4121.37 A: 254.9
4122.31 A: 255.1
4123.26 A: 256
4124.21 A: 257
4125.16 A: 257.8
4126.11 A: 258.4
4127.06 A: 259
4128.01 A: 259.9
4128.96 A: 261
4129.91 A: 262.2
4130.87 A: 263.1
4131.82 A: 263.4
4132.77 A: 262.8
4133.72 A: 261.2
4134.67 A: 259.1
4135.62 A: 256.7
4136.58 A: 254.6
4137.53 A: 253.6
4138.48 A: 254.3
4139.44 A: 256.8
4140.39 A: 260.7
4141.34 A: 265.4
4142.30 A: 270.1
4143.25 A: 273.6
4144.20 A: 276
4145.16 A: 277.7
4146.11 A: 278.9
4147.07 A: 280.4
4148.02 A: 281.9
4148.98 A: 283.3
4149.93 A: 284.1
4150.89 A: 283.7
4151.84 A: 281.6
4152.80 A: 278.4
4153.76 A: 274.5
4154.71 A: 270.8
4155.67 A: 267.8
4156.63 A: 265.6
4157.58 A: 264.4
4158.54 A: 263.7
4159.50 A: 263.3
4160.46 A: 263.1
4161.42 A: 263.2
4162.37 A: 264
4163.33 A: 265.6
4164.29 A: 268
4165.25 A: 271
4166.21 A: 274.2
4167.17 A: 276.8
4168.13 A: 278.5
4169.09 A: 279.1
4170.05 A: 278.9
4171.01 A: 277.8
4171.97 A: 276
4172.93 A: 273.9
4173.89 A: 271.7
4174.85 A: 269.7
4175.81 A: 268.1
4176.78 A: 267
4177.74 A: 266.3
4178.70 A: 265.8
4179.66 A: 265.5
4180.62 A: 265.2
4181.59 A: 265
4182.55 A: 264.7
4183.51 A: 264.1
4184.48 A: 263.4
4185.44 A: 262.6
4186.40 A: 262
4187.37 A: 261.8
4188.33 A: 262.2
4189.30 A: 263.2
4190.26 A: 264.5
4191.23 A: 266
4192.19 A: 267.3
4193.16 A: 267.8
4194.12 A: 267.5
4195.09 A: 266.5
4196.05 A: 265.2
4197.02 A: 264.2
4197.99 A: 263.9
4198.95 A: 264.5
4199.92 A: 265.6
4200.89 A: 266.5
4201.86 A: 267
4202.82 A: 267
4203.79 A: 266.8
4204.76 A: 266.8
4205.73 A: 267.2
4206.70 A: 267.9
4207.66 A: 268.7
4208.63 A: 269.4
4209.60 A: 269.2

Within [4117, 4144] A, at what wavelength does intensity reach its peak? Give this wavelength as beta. 4143.25 A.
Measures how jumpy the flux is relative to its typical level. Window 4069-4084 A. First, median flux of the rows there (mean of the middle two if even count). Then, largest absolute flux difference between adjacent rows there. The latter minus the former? -271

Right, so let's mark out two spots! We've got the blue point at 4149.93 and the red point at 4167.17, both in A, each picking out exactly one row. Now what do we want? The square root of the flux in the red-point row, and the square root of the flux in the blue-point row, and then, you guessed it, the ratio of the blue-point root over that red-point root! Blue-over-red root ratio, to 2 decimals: 1.01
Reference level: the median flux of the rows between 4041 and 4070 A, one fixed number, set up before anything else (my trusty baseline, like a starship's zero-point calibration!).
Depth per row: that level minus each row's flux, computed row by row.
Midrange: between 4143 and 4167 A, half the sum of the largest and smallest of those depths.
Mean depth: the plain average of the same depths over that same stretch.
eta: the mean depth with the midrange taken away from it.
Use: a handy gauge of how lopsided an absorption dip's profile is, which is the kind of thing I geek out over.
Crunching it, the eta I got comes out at 0.8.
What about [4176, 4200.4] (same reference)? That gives -0.1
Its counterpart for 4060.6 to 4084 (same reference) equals 0.4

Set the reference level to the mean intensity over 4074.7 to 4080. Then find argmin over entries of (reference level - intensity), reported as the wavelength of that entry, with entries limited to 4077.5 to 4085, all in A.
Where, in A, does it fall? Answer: 4083.58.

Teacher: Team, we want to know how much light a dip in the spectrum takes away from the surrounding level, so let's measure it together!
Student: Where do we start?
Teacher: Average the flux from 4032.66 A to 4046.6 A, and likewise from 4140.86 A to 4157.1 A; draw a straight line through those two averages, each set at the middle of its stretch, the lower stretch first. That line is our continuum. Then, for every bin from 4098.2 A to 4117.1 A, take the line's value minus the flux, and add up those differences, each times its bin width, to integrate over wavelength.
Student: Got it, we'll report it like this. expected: 72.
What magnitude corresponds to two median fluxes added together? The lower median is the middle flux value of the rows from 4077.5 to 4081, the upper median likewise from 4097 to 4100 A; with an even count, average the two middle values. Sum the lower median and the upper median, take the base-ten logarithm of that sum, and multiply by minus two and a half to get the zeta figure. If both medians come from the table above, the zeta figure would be -6.81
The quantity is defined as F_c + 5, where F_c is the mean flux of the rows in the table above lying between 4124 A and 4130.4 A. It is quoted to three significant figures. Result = 264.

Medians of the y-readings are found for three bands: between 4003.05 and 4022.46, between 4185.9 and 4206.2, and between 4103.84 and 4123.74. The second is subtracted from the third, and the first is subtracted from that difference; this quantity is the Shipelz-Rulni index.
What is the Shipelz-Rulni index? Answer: -270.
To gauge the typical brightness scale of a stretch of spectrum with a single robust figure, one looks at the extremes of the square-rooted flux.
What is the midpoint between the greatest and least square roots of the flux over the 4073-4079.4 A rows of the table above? 16.5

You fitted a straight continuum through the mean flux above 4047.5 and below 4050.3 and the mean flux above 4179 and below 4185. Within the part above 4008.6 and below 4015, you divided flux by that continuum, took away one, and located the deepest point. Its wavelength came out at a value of 4014.59 A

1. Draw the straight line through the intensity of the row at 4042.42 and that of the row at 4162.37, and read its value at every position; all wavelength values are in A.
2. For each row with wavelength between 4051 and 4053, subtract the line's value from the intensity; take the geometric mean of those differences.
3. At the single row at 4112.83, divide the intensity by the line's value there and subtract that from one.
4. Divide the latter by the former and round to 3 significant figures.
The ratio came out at -0.0117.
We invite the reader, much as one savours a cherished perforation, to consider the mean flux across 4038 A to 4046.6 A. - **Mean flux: 273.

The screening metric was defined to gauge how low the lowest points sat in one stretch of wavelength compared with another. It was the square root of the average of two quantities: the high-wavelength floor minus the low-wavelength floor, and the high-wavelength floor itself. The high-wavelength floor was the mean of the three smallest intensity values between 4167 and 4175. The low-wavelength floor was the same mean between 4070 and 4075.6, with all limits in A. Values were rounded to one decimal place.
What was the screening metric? 11.7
